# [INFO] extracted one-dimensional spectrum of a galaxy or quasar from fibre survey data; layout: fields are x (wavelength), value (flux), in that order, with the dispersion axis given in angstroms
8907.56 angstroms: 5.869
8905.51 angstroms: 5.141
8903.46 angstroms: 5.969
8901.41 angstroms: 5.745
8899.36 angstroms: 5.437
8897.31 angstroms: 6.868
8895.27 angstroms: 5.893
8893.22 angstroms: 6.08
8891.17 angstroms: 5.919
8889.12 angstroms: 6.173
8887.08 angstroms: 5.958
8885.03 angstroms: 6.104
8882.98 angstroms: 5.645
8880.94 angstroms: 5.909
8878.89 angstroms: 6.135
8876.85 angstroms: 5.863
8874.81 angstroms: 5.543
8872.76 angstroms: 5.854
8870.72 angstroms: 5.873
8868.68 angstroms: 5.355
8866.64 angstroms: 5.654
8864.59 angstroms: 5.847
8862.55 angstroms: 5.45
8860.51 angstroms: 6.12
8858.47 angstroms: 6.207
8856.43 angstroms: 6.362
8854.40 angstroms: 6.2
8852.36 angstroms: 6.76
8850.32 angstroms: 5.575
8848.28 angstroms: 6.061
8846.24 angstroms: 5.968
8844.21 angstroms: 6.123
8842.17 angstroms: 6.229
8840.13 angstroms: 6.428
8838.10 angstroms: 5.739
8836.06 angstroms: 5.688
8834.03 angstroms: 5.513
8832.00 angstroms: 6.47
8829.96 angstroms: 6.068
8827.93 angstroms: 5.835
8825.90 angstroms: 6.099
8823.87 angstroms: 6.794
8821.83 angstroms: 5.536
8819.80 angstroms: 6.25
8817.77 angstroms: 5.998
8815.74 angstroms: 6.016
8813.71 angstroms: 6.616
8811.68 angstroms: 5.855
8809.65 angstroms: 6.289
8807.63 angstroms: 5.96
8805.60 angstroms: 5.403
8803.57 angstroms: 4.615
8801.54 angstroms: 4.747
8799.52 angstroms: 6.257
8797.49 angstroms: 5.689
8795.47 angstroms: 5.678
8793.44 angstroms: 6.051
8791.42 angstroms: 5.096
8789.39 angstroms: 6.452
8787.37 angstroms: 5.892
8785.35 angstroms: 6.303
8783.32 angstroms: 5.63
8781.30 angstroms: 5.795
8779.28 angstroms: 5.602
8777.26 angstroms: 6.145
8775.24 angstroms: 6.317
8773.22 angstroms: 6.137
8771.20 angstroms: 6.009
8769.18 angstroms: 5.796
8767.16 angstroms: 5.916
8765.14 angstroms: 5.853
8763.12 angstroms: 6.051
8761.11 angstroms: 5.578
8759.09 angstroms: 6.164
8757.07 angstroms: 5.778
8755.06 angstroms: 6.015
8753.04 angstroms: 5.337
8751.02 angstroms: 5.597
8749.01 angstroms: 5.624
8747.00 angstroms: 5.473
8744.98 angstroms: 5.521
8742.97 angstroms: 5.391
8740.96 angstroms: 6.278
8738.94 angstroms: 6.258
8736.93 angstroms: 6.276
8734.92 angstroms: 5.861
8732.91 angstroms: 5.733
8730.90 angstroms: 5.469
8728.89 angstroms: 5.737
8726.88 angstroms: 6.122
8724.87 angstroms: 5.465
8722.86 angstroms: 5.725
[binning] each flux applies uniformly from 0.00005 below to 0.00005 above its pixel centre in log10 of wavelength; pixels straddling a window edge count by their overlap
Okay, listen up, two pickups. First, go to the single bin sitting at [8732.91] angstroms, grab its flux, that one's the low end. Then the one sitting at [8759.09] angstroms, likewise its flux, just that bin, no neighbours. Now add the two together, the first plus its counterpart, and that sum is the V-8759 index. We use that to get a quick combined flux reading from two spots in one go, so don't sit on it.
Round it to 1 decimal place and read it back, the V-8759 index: 11.9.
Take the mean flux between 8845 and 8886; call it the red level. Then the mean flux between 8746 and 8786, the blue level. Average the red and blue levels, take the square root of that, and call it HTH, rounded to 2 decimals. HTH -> 2.43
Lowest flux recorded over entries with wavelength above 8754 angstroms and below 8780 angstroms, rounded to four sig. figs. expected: 5.578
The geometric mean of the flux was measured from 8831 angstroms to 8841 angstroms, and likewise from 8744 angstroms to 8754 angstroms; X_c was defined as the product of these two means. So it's 32.8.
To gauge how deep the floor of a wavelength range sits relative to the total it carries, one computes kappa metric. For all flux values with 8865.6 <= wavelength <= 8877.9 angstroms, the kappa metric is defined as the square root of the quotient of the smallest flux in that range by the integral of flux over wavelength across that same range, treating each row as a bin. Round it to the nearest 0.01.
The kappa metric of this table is 0.28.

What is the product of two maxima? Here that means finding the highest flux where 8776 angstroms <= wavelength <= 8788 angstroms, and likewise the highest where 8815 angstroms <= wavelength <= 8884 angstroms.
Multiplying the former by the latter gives 42.8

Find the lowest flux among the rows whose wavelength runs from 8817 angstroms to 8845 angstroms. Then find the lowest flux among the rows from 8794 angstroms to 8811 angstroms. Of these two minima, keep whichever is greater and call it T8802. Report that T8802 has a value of 5.51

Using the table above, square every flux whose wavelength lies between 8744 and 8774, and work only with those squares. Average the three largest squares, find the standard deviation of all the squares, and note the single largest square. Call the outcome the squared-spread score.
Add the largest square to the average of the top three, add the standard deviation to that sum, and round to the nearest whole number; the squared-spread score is 78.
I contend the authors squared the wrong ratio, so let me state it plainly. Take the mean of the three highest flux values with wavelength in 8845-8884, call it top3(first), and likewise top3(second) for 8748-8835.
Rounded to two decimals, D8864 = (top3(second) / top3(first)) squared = 1.06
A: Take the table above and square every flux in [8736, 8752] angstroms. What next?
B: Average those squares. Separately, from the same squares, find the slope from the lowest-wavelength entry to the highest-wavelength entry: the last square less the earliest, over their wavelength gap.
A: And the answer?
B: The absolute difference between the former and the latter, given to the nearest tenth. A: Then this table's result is 34.4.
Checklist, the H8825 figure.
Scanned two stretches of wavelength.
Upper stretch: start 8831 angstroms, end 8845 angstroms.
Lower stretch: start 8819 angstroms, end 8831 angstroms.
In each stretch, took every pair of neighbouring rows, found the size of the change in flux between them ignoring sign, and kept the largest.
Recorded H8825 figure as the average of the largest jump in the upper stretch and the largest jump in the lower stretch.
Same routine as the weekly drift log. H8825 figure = 1.11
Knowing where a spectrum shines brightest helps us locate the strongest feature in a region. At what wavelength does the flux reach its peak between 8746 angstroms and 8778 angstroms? 8775.24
